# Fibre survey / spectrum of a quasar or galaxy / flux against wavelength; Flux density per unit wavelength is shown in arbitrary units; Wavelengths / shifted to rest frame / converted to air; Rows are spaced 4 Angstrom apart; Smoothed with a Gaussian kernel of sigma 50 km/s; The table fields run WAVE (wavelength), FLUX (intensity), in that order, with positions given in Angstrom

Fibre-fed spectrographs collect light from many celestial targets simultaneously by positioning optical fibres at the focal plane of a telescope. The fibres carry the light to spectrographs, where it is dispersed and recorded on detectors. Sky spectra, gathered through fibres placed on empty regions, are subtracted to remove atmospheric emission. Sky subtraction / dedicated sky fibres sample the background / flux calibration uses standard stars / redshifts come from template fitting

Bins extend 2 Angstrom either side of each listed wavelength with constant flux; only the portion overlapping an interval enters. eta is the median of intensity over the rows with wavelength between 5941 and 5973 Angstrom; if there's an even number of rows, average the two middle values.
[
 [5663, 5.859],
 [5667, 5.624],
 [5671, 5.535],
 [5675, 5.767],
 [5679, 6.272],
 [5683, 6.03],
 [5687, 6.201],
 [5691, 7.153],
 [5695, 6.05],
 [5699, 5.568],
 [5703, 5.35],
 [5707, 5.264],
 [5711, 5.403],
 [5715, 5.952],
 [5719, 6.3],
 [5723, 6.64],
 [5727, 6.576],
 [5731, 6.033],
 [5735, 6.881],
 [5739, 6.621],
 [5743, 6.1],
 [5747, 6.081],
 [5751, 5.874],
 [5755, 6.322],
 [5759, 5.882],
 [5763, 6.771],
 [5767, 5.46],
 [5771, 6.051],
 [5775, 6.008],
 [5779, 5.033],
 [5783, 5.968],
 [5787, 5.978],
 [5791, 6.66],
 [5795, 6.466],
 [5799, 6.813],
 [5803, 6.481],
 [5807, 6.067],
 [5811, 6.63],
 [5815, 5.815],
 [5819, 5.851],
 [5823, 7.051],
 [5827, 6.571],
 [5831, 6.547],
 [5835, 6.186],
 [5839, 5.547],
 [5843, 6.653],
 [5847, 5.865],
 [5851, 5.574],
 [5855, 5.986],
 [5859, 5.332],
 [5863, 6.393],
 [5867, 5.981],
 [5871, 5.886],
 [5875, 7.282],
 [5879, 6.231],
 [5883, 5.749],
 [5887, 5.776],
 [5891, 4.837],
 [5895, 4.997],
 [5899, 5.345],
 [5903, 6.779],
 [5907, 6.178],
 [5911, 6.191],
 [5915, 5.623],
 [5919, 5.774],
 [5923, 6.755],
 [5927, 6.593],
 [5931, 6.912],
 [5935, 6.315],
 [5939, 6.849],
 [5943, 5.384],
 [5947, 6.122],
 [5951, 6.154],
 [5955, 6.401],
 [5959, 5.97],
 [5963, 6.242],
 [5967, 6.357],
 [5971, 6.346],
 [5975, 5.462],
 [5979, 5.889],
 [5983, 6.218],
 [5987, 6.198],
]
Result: 6.20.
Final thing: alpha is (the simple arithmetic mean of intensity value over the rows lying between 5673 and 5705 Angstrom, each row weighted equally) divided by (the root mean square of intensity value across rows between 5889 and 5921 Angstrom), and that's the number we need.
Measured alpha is 1.05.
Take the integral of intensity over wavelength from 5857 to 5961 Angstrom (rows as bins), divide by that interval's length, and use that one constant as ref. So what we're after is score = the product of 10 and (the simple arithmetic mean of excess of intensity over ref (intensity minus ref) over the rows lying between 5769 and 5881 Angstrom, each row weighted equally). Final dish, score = 1.1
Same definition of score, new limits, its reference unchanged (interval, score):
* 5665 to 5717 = -2.1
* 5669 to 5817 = 0.4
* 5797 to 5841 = 2.5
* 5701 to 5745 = 0.3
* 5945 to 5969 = 1.4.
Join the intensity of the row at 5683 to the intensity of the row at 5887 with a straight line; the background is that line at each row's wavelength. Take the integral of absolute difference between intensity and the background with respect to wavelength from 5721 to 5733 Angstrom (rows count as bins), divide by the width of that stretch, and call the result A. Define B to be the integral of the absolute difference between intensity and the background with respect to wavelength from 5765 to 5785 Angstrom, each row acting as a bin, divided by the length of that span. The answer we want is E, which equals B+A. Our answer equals 0.8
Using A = 0.44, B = 0.3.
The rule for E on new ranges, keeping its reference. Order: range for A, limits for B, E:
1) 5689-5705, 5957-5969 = 1.1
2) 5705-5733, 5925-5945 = 1.3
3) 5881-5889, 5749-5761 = 0.2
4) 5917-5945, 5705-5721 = 1.2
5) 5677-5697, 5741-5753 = 0.4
